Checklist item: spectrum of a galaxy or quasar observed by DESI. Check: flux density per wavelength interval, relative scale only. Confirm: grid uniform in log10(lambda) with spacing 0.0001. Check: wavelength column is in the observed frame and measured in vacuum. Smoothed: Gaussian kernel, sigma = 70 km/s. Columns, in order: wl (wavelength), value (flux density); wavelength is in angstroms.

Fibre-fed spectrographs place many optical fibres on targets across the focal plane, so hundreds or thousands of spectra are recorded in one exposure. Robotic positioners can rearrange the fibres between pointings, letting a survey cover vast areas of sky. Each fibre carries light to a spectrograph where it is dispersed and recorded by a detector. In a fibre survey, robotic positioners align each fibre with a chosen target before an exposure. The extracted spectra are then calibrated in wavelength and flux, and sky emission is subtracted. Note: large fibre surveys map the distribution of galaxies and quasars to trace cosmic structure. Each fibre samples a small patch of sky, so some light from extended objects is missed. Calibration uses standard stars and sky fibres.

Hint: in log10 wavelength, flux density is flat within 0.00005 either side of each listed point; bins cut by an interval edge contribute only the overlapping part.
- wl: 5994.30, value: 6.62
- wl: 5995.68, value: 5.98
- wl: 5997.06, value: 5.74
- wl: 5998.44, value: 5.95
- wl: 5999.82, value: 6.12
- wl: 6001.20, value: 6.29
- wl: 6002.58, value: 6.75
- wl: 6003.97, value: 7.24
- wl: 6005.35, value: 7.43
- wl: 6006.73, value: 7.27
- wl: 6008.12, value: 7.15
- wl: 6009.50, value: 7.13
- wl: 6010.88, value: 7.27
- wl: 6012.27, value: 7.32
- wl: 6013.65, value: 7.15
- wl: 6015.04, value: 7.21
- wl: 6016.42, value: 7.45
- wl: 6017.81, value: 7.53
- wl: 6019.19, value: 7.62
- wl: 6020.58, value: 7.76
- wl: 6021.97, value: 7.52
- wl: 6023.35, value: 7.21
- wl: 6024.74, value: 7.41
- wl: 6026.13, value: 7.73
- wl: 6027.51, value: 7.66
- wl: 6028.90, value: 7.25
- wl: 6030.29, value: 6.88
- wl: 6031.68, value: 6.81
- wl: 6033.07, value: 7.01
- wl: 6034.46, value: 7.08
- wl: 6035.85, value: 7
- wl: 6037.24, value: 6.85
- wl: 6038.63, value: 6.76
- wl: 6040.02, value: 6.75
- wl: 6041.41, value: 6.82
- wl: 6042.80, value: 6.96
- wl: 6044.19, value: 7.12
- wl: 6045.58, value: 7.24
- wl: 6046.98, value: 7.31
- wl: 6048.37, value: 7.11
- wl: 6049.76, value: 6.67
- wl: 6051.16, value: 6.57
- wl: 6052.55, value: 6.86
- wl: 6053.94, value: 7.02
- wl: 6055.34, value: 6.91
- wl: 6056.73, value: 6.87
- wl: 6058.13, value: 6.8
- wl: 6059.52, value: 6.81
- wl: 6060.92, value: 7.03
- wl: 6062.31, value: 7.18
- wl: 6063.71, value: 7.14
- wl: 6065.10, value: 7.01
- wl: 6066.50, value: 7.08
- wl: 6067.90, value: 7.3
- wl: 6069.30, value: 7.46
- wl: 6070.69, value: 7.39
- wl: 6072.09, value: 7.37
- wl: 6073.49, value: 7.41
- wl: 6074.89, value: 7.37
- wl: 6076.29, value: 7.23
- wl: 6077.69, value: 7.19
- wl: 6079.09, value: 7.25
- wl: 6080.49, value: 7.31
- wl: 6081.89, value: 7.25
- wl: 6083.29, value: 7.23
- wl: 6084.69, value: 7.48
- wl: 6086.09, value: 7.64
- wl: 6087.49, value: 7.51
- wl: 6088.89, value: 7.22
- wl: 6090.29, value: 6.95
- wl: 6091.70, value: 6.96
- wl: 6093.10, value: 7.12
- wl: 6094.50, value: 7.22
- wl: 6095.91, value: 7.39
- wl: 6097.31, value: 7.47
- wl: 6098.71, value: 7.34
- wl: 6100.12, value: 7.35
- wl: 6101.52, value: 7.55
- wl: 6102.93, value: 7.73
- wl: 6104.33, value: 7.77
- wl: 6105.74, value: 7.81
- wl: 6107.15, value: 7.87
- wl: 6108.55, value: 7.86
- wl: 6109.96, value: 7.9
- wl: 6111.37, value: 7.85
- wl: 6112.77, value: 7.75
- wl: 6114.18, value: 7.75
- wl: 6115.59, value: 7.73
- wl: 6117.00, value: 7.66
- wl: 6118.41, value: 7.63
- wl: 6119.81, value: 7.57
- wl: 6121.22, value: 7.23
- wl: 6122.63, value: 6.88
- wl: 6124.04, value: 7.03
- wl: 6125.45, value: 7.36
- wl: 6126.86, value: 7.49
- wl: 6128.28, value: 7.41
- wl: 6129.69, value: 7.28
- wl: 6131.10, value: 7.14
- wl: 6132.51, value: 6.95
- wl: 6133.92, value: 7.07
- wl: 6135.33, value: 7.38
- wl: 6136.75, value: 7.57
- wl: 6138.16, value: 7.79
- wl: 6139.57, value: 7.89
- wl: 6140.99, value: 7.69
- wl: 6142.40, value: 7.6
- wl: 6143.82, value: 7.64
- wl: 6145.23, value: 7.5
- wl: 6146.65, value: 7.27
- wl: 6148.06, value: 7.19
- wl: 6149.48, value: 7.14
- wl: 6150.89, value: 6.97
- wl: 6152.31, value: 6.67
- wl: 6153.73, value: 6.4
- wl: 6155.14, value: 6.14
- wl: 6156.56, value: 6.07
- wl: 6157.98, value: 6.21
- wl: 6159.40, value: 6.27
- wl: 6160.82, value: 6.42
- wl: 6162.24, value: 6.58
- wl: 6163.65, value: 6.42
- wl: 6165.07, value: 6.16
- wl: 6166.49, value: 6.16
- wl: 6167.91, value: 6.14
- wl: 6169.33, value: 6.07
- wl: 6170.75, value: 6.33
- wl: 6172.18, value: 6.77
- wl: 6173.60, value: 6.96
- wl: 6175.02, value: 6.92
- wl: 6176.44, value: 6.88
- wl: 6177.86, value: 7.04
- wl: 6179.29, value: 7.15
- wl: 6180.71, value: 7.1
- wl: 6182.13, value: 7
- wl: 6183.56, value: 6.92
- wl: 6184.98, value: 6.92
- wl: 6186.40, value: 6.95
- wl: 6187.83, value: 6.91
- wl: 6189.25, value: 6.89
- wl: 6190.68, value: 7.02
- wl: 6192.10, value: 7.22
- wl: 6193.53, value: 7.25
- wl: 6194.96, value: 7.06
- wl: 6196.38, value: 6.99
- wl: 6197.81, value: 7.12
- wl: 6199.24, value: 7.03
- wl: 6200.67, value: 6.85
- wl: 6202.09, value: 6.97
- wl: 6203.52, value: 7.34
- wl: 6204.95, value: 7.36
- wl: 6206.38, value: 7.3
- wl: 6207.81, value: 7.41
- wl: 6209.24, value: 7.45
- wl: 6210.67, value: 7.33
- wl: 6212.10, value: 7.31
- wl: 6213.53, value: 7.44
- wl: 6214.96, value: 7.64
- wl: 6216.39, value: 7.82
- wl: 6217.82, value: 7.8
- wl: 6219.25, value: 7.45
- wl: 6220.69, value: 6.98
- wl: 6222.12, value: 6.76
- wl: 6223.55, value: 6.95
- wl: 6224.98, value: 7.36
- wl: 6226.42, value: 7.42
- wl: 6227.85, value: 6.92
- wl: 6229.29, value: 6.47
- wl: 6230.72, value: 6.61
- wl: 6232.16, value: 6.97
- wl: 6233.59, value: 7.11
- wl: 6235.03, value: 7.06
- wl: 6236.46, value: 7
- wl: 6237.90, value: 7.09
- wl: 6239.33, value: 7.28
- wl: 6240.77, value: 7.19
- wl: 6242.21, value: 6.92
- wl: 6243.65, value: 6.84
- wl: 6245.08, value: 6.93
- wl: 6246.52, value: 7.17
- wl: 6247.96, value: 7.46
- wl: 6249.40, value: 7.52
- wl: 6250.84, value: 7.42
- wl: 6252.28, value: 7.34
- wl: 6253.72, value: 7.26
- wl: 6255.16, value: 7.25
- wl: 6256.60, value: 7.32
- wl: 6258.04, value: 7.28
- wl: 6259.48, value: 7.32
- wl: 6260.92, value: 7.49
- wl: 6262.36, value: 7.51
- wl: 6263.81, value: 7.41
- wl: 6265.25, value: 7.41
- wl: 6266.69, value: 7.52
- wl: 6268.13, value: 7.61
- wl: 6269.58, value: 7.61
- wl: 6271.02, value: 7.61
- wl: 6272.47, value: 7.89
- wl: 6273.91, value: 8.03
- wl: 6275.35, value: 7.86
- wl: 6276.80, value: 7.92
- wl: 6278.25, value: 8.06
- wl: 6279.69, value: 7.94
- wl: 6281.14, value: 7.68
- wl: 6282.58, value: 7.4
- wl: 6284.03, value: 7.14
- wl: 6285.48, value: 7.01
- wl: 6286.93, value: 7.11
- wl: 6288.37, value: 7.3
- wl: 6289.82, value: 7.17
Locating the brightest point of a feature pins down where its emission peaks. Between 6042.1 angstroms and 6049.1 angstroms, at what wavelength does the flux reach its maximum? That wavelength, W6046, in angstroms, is 6046.98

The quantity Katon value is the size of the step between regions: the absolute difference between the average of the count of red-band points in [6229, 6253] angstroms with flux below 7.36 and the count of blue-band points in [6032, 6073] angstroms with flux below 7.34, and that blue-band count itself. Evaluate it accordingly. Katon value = 6.0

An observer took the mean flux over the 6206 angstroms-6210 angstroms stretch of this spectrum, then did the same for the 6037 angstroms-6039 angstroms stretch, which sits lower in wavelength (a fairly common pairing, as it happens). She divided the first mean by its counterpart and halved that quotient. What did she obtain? 0.543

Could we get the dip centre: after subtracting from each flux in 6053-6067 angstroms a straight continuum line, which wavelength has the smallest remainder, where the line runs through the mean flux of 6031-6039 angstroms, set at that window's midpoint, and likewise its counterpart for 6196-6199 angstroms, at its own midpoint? 6058.13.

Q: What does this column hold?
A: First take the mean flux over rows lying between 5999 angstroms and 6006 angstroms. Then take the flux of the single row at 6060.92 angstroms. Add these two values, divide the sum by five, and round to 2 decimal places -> 2.76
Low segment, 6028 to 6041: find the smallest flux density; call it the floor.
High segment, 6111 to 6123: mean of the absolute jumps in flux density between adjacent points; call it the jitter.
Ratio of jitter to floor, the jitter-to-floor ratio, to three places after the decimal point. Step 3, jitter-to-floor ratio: 0.018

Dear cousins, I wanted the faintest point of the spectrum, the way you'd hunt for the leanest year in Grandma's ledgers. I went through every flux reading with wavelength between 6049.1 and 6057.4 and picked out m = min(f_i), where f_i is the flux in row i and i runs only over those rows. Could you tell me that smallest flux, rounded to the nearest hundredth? 6.57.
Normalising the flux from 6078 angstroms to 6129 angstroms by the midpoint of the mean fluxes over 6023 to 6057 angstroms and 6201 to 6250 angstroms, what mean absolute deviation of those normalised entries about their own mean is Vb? 0.034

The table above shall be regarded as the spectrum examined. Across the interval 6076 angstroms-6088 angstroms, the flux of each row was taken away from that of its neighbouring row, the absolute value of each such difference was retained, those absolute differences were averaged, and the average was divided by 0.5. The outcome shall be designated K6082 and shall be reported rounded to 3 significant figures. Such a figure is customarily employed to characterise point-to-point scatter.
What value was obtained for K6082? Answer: 0.195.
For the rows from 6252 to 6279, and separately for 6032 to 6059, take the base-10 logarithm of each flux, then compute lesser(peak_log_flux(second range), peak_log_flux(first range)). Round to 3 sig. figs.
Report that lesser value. 0.864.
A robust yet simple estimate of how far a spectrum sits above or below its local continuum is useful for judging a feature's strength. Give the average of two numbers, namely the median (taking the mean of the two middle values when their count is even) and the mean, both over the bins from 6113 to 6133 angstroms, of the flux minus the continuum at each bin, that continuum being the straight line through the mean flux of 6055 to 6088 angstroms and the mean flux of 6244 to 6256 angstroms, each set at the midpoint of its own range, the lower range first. 0.1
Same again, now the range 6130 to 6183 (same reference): -0.3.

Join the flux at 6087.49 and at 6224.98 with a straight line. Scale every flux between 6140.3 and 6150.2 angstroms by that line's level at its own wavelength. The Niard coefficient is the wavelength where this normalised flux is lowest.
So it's 6149.48 angstroms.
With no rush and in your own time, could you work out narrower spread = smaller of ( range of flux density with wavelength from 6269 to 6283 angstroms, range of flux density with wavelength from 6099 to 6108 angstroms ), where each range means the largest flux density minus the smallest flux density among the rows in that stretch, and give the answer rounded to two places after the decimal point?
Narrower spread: 0.52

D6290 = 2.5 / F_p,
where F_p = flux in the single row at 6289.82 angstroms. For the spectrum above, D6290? 0.35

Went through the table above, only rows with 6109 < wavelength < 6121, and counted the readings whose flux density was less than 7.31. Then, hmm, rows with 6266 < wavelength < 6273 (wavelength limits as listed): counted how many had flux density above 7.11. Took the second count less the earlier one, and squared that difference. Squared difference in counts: 25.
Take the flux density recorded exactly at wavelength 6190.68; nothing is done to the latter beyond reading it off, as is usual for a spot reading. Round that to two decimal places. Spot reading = 7.02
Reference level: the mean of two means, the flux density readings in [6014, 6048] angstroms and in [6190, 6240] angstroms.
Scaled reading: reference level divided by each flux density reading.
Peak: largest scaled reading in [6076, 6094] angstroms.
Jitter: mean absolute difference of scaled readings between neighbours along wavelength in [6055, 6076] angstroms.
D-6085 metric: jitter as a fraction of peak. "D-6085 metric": 0.013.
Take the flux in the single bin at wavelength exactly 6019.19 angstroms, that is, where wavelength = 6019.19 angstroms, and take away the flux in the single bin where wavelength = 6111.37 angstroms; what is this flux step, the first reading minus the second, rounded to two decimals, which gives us -0.23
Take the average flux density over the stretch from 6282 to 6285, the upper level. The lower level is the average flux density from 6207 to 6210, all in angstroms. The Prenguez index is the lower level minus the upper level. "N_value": 0.2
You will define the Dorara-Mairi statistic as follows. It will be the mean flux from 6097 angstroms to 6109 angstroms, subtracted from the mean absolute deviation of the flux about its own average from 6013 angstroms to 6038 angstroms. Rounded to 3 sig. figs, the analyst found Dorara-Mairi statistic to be -7.37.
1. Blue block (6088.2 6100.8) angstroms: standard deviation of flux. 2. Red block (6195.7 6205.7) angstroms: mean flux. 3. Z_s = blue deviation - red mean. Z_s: -6.9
